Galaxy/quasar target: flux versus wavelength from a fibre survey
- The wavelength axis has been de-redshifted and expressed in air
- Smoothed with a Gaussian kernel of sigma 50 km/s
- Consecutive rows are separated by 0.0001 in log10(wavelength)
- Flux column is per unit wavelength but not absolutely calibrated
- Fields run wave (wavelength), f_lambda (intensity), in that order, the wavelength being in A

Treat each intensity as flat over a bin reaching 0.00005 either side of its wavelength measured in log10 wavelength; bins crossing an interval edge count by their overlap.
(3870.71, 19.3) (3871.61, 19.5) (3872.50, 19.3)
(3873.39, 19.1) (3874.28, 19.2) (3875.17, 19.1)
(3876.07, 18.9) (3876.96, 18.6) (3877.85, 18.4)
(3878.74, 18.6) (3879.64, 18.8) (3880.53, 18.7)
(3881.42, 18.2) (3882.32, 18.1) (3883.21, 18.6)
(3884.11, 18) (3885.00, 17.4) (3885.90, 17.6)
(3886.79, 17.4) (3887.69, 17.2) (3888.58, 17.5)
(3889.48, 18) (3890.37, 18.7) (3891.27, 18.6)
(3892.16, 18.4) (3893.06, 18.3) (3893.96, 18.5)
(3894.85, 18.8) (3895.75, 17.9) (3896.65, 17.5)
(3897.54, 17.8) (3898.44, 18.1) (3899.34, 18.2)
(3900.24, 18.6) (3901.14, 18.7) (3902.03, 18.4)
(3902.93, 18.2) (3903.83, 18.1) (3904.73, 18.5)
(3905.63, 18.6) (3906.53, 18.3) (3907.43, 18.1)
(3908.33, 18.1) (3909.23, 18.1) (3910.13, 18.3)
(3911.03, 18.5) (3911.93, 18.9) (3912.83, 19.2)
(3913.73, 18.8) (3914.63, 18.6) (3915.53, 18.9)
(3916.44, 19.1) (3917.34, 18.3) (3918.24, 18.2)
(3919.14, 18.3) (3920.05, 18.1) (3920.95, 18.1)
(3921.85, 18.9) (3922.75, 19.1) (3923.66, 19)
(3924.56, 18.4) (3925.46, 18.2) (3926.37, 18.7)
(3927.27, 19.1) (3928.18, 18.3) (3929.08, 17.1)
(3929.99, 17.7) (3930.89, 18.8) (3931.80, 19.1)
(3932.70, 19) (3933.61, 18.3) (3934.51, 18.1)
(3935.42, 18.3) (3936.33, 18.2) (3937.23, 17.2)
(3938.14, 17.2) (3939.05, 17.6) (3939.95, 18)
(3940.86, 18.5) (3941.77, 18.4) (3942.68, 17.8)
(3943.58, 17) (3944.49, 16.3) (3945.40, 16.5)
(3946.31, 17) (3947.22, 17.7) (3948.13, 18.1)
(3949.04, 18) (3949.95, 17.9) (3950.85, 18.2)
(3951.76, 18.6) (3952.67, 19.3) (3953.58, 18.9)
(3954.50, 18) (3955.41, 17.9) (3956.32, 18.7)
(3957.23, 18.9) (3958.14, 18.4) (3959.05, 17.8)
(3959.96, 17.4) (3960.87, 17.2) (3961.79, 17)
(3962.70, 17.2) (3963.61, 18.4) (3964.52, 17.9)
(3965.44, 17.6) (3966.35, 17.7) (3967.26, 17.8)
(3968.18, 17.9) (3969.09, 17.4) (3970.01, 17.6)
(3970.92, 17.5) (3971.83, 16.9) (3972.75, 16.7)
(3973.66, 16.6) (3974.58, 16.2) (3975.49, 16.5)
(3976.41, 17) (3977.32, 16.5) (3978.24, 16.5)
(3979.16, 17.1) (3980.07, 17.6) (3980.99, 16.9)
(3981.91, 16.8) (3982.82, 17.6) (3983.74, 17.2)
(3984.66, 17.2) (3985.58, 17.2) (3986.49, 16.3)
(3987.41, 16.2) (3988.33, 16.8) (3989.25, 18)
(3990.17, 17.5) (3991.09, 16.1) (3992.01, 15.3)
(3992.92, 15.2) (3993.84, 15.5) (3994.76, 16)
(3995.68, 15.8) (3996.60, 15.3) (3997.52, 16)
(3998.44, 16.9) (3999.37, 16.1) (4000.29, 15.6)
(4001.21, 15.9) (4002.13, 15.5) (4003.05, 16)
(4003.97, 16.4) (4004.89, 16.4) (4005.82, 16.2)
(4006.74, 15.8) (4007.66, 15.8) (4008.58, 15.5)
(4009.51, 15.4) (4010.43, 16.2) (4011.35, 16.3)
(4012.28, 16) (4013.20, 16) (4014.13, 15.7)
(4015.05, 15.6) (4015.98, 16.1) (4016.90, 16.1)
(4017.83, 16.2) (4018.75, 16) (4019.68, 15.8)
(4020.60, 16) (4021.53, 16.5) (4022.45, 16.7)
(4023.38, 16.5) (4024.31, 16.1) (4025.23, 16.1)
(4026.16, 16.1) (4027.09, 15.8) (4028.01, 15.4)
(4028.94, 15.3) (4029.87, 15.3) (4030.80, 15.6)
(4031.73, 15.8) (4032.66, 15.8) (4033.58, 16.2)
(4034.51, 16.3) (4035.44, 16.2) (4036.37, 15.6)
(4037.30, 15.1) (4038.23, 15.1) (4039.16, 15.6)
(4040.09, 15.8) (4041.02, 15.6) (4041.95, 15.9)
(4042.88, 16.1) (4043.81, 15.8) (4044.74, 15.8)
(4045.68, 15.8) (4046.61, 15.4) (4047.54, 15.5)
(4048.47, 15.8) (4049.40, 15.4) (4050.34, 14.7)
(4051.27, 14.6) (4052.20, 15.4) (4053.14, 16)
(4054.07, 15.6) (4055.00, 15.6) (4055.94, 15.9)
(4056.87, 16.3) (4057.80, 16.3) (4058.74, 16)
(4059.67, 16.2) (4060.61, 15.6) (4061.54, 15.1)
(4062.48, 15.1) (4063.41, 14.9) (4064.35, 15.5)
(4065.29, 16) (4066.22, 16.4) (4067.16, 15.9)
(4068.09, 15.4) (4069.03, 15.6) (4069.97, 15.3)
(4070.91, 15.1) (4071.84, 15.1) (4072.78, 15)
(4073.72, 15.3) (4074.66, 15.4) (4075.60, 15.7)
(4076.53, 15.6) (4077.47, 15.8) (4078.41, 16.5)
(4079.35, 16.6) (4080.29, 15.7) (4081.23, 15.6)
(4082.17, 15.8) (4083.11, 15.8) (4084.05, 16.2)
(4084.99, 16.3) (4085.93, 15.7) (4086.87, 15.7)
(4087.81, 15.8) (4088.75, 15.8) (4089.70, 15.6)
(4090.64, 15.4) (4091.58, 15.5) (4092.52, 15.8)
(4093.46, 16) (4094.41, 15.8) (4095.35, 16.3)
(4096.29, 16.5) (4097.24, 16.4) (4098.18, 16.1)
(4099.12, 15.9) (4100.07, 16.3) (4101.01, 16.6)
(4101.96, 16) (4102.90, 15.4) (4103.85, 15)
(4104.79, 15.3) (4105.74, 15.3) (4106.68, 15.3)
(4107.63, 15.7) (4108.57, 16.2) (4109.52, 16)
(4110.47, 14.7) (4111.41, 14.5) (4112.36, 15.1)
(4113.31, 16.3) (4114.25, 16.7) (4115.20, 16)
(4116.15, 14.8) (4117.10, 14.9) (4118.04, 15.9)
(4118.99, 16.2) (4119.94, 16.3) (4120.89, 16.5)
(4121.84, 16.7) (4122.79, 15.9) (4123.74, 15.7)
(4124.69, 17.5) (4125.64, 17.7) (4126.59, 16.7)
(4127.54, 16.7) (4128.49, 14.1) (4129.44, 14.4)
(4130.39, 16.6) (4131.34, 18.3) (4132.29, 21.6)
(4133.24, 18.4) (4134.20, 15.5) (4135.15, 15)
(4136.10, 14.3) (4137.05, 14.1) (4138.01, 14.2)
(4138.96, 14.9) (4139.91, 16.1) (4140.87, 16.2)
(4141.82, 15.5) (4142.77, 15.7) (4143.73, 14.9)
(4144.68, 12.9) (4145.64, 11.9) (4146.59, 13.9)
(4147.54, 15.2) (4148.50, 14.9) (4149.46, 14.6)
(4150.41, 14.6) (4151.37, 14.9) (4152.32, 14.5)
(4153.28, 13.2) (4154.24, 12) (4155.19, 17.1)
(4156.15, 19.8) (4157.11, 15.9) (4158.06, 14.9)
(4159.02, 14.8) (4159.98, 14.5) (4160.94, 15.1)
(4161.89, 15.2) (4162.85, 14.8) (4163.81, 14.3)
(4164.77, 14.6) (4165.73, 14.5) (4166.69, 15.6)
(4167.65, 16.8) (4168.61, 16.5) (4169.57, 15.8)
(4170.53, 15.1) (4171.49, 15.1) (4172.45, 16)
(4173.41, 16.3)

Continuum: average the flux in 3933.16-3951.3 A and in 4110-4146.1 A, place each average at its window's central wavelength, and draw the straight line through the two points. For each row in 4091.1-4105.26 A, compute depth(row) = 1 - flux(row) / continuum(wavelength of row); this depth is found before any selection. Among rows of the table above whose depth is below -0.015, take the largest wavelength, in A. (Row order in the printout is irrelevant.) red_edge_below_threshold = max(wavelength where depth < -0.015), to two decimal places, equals 4101.01 A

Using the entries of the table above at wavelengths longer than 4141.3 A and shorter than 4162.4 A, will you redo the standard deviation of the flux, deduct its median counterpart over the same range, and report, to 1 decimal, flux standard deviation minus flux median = -13.3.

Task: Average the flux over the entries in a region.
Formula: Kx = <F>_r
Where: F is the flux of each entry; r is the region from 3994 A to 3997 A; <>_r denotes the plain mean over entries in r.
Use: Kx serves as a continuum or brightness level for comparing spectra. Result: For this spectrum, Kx 15.7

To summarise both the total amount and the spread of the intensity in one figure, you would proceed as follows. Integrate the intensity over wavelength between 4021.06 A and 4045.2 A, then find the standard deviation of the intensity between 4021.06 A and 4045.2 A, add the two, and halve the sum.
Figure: 192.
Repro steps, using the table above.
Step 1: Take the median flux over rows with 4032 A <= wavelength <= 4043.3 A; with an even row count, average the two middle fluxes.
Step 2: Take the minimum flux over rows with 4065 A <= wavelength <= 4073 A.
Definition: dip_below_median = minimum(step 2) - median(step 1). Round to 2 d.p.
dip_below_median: -0.80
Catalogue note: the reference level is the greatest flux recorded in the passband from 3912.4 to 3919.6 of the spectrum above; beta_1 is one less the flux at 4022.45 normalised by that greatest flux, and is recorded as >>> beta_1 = 0.130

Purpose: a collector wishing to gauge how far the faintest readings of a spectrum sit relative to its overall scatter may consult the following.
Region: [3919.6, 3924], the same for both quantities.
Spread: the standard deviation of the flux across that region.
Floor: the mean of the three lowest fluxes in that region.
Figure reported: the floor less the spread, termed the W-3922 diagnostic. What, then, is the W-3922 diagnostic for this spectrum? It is 17.9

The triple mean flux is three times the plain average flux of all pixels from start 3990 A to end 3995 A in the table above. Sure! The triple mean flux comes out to 48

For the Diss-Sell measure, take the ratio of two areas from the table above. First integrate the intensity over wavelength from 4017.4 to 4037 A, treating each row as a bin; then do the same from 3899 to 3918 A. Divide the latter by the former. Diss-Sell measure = 1.12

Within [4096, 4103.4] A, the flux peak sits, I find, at 4101.01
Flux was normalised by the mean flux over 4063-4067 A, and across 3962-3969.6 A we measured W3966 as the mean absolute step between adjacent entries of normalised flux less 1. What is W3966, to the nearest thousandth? 0.025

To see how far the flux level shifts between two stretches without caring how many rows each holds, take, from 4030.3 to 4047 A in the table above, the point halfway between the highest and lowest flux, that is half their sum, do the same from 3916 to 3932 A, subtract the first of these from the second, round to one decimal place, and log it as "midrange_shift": 2.4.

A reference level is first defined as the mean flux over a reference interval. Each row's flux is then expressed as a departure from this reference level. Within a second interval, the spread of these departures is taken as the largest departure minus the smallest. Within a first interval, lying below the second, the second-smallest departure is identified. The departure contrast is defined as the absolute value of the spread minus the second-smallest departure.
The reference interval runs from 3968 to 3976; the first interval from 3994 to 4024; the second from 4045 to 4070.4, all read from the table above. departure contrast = 3.4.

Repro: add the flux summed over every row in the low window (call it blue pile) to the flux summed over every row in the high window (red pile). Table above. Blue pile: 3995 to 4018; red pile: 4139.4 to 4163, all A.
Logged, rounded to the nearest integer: 772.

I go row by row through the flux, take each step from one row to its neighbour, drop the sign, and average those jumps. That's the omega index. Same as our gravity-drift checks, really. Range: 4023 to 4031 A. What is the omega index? 0.19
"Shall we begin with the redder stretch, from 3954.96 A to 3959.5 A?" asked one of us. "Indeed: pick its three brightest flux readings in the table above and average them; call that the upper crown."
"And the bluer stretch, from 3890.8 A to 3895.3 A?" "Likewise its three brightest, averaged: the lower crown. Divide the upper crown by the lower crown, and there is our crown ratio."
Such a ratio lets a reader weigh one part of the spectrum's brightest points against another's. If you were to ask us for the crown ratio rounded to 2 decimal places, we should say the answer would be 1.00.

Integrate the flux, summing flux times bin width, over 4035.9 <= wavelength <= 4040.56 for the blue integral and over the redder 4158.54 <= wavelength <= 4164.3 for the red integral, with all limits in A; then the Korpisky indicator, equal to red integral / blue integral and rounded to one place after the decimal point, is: 1.2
